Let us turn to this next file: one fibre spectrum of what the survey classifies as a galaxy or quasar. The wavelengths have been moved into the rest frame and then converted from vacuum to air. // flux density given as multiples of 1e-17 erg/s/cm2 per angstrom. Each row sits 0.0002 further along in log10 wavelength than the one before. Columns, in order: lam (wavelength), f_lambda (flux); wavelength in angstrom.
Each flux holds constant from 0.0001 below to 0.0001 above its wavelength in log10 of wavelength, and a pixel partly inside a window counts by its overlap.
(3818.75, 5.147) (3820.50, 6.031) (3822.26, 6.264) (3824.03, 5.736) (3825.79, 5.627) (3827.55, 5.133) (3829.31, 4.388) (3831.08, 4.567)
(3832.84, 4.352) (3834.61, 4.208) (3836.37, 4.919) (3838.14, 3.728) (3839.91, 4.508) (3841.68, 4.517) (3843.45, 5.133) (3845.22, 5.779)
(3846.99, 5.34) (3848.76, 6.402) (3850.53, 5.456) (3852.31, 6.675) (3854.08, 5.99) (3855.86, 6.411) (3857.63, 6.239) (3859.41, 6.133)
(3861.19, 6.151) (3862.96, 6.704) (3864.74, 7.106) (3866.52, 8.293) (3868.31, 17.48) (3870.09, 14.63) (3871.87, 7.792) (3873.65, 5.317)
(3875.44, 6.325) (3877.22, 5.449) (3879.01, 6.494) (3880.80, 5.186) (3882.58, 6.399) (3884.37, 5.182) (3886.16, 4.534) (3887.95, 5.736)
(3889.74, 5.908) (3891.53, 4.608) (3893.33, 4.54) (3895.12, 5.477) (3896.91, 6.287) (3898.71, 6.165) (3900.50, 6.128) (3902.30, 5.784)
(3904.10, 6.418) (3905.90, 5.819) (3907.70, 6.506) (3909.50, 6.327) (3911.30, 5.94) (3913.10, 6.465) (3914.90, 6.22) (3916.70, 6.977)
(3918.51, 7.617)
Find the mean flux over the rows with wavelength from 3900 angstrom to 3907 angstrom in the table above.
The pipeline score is 6.0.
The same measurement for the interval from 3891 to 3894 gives 4.6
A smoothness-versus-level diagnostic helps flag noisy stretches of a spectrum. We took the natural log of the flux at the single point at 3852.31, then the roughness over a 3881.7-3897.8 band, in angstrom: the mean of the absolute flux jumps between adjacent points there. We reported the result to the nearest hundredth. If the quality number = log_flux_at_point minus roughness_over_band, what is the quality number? 1.10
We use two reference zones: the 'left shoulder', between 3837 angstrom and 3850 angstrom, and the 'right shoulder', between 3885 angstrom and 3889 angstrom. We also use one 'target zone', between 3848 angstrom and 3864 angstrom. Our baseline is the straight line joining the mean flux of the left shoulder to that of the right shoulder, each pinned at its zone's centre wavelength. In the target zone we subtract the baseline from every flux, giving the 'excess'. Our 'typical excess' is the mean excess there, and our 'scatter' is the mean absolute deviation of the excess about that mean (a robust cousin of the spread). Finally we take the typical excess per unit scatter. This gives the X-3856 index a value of 4.2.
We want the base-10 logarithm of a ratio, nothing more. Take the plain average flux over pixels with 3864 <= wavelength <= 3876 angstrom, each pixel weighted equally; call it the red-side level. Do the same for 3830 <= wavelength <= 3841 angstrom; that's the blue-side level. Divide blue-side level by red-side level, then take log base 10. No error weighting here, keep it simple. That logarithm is -0.34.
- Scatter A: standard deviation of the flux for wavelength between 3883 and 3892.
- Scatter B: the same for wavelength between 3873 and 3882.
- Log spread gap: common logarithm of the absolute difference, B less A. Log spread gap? -1.7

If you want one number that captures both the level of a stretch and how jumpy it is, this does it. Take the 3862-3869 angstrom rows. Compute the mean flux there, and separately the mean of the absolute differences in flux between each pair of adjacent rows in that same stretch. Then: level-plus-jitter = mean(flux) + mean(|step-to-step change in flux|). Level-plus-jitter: 13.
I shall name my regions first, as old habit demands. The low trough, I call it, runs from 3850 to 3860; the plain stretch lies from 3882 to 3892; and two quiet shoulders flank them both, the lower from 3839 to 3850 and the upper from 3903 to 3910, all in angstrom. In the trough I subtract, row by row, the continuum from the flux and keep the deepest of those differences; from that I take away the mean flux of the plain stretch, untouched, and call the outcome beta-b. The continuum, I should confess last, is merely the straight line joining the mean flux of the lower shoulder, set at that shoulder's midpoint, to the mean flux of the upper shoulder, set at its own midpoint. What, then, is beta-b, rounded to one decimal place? -5.3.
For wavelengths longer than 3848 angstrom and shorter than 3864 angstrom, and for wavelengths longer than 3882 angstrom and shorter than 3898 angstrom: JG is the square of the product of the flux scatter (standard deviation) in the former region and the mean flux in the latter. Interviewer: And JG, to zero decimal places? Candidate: 4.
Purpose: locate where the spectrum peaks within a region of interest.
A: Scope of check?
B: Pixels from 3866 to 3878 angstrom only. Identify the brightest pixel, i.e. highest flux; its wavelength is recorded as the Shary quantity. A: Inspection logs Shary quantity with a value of 3868.31 angstrom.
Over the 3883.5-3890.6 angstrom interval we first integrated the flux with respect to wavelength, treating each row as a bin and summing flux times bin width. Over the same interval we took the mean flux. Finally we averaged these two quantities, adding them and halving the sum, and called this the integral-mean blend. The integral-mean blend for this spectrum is 22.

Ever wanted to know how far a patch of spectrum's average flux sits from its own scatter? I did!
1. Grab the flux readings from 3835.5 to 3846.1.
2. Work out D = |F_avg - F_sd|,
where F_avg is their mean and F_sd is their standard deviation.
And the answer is 4.1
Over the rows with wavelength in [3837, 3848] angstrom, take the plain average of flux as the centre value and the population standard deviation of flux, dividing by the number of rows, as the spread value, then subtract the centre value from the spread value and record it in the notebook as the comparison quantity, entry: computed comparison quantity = -4.2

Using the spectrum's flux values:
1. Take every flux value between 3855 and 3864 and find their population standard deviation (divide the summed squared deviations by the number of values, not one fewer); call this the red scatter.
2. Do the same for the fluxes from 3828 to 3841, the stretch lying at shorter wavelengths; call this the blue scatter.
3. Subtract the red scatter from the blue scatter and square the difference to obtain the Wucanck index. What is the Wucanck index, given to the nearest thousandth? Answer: 0.016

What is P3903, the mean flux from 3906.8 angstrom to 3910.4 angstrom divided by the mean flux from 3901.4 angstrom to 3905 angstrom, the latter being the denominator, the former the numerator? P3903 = 1.05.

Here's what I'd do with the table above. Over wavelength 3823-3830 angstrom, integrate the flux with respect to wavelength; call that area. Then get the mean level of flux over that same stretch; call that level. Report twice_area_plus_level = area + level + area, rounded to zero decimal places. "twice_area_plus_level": 79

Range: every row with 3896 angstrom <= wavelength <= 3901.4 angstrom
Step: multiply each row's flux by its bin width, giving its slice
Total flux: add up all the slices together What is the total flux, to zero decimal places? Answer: 33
